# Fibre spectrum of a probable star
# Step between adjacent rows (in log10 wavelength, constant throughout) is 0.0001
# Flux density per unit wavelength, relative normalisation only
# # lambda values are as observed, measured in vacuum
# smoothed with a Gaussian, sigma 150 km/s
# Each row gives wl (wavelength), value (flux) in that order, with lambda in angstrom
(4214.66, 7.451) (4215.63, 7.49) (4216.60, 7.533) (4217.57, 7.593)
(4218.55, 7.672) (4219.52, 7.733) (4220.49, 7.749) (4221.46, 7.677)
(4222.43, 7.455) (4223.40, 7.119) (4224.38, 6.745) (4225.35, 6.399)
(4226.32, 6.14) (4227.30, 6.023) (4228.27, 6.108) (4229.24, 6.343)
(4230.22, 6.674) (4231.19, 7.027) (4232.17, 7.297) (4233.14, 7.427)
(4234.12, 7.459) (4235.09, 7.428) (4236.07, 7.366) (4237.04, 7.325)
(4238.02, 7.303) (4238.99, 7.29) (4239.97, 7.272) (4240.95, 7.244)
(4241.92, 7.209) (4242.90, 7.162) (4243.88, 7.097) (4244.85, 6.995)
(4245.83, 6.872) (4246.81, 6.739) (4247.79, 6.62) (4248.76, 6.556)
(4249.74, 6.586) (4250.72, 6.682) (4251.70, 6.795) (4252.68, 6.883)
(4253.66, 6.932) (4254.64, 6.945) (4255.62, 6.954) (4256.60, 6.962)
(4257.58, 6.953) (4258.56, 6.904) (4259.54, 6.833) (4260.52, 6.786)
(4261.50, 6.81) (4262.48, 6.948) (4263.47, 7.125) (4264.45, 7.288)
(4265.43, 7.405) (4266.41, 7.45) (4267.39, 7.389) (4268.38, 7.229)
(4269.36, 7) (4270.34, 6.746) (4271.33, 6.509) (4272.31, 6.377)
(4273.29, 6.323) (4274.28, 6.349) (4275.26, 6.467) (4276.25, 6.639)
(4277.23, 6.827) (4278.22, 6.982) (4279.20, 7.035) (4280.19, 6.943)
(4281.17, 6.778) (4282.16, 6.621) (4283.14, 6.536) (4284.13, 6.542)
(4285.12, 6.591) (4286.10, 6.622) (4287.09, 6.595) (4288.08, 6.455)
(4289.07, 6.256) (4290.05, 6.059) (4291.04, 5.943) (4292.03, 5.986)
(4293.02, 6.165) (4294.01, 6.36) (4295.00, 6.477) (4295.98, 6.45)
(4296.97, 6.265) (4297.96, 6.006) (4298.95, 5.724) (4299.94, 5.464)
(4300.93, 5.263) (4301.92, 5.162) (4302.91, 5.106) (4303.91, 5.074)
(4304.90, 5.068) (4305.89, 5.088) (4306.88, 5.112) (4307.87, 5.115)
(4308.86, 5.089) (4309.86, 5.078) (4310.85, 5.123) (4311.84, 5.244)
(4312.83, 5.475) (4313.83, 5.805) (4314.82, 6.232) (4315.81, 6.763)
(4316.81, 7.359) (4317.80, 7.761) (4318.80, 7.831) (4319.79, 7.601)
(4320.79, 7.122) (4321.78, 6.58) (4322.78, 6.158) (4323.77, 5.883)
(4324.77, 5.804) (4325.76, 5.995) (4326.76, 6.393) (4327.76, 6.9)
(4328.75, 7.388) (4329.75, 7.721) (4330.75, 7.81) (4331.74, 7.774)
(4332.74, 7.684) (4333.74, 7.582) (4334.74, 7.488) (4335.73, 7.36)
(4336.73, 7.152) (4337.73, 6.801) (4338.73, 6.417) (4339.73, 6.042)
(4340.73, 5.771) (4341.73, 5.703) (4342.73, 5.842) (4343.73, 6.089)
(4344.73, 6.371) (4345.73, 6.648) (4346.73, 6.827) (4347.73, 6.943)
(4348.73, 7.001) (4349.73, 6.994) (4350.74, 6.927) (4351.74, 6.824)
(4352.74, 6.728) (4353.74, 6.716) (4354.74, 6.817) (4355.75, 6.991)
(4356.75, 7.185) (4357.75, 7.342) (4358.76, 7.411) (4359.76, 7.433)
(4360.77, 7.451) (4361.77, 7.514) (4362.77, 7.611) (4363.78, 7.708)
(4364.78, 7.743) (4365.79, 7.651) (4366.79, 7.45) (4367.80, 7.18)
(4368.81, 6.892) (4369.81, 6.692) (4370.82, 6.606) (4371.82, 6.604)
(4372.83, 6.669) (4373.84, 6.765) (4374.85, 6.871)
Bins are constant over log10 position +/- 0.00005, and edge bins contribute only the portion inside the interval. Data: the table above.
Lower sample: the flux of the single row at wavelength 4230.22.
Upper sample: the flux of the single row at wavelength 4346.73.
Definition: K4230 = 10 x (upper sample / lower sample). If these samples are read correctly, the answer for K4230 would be 10.2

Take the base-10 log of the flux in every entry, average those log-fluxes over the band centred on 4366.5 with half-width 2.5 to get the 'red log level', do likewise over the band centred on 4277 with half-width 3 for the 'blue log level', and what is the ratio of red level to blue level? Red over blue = 1.05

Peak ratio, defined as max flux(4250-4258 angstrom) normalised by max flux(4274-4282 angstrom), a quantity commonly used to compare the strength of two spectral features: 0.99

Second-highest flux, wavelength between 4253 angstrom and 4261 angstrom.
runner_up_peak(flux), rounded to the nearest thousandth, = 6.954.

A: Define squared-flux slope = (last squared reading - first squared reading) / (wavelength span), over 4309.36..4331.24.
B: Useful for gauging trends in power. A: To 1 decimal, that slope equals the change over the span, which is 1.7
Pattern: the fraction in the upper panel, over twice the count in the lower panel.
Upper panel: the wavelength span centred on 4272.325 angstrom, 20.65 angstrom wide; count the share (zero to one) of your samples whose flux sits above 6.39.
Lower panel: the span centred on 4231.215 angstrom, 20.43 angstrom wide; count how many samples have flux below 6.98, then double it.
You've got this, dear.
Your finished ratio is 0.061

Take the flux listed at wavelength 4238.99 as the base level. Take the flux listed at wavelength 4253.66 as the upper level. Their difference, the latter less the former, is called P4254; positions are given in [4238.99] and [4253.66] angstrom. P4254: -0.36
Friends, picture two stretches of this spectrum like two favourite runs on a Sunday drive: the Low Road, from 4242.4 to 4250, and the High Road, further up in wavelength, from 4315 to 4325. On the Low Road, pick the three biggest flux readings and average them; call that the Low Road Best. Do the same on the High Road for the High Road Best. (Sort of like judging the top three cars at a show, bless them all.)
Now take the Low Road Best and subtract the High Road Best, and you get -0.6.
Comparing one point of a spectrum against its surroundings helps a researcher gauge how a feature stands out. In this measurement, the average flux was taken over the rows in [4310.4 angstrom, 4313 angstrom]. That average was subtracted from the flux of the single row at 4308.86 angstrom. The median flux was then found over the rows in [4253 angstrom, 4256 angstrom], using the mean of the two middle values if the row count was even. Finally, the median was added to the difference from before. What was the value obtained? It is 6.8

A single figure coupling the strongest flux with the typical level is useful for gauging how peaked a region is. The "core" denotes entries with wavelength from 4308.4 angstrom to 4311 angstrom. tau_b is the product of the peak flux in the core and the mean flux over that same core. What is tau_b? 26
